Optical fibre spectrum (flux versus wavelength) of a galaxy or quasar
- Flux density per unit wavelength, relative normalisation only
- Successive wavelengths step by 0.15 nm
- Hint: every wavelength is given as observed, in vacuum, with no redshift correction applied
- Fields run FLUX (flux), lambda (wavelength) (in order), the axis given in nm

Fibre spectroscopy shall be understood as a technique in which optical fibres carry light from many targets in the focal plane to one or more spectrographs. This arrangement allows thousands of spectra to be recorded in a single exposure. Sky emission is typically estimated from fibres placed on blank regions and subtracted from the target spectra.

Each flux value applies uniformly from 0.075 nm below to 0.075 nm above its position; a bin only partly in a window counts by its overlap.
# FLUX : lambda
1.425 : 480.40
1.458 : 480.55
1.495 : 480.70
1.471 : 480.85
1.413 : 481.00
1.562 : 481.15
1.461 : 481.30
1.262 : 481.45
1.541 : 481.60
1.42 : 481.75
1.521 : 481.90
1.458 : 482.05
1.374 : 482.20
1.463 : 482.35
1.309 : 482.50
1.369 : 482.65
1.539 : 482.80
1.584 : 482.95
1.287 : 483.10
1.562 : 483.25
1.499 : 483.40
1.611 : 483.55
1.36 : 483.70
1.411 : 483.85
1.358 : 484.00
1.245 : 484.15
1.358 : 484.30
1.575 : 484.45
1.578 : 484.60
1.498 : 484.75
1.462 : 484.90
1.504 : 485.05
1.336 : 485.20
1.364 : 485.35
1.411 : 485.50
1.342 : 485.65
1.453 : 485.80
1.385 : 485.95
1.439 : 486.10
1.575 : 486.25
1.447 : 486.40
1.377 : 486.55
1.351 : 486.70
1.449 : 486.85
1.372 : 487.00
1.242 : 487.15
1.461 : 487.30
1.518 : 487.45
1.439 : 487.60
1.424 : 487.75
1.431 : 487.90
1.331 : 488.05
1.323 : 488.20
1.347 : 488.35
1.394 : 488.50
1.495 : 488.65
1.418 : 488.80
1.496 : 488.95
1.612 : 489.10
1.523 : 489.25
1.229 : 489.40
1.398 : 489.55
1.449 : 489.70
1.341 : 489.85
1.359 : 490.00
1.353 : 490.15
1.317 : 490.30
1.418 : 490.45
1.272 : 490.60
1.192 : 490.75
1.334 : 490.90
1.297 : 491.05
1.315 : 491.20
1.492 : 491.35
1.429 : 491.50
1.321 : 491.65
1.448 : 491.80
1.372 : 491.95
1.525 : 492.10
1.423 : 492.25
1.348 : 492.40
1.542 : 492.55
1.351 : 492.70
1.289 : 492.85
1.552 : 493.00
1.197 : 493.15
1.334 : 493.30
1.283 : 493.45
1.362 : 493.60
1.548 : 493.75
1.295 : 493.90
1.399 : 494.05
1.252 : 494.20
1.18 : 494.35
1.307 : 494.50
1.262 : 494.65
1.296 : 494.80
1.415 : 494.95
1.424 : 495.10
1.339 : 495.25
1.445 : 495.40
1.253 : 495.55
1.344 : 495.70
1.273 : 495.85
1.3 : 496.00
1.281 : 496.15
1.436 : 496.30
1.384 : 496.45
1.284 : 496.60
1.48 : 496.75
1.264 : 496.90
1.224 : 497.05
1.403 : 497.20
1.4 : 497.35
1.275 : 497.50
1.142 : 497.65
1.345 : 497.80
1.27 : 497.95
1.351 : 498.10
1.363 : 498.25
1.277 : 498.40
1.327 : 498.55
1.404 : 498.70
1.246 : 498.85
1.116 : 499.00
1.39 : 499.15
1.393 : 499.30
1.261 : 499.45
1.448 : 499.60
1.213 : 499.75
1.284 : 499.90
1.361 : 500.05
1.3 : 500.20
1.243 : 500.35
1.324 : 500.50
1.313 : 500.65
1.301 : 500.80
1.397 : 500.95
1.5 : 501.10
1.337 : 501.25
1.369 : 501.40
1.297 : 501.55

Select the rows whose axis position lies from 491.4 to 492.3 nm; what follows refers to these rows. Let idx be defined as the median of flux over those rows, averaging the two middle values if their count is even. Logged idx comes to 1.43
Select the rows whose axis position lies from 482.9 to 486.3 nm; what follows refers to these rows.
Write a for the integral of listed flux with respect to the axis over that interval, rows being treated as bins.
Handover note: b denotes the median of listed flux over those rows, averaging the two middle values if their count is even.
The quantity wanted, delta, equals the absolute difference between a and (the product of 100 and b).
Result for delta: 139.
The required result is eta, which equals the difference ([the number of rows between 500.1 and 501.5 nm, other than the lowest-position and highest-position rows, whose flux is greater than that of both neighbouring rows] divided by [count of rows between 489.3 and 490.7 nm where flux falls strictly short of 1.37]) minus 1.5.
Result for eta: -1.17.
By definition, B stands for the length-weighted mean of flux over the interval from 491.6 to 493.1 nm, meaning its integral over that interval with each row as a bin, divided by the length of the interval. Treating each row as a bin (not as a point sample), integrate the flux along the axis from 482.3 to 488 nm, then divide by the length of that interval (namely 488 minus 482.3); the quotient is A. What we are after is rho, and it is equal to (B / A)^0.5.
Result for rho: 0.99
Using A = 1.43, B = 1.42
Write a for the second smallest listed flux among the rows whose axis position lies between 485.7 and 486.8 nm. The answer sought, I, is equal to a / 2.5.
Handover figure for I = 0.551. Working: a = 1.377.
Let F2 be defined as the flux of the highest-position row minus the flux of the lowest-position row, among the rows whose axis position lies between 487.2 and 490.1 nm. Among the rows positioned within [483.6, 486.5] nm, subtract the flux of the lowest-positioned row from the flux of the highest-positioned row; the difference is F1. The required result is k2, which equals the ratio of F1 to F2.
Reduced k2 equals -1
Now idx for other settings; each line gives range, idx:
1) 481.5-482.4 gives 1.46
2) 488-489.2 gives 1.41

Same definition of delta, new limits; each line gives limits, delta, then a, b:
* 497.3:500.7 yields 127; 4.44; 1.31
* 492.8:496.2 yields 125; 4.53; 1.30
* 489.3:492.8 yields 131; 4.80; 1.35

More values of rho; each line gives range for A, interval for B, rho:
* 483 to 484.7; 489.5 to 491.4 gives 0.97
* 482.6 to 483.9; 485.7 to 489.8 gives 0.98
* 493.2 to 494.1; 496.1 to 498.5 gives 0.99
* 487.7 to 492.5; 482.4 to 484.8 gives 1.02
